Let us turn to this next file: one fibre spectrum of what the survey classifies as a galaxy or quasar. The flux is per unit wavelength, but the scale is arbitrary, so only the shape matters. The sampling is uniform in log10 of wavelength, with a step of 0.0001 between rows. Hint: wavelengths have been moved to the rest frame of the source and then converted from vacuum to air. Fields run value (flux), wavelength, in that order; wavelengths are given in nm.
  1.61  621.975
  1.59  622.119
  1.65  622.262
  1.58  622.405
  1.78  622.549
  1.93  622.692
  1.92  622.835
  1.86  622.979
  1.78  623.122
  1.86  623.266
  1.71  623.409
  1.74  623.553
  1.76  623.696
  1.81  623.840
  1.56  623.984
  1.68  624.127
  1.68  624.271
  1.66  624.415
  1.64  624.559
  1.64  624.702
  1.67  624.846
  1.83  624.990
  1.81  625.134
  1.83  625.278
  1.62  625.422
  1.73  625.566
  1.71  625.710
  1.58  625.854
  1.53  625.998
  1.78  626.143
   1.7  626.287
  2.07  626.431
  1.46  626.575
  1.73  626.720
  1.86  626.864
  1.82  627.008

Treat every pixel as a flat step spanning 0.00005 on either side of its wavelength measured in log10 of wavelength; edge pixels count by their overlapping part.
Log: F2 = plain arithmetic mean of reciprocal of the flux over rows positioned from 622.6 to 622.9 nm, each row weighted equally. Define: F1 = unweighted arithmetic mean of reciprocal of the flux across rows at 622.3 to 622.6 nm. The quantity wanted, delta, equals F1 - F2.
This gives 0.078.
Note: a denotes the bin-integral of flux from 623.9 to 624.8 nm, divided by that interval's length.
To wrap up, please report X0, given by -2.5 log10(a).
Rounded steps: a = 1.65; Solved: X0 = -0.542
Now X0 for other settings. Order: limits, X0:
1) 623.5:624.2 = -0.582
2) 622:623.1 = -0.609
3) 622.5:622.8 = -0.682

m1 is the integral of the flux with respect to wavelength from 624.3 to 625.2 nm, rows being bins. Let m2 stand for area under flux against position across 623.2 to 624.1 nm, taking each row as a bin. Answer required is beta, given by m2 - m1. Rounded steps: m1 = 1.54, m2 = 1.56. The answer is 0.03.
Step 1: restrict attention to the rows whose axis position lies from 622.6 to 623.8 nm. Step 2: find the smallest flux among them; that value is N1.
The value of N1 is 1.71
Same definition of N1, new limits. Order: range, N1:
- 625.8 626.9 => 1.46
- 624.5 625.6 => 1.62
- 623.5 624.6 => 1.56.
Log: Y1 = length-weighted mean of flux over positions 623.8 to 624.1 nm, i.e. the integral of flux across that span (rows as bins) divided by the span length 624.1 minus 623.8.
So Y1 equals 1.67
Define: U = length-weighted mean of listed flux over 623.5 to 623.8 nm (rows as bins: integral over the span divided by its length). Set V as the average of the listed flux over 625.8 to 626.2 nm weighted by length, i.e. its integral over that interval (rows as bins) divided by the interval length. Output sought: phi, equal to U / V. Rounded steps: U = 1.76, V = 1.62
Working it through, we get 1.08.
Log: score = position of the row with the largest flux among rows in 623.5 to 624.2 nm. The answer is 623.840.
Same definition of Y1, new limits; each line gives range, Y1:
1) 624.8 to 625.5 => 1.75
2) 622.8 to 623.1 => 1.87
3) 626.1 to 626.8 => 1.75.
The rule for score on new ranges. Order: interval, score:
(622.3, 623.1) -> 622.692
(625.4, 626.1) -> 625.566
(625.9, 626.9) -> 626.431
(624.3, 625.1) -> 624.990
